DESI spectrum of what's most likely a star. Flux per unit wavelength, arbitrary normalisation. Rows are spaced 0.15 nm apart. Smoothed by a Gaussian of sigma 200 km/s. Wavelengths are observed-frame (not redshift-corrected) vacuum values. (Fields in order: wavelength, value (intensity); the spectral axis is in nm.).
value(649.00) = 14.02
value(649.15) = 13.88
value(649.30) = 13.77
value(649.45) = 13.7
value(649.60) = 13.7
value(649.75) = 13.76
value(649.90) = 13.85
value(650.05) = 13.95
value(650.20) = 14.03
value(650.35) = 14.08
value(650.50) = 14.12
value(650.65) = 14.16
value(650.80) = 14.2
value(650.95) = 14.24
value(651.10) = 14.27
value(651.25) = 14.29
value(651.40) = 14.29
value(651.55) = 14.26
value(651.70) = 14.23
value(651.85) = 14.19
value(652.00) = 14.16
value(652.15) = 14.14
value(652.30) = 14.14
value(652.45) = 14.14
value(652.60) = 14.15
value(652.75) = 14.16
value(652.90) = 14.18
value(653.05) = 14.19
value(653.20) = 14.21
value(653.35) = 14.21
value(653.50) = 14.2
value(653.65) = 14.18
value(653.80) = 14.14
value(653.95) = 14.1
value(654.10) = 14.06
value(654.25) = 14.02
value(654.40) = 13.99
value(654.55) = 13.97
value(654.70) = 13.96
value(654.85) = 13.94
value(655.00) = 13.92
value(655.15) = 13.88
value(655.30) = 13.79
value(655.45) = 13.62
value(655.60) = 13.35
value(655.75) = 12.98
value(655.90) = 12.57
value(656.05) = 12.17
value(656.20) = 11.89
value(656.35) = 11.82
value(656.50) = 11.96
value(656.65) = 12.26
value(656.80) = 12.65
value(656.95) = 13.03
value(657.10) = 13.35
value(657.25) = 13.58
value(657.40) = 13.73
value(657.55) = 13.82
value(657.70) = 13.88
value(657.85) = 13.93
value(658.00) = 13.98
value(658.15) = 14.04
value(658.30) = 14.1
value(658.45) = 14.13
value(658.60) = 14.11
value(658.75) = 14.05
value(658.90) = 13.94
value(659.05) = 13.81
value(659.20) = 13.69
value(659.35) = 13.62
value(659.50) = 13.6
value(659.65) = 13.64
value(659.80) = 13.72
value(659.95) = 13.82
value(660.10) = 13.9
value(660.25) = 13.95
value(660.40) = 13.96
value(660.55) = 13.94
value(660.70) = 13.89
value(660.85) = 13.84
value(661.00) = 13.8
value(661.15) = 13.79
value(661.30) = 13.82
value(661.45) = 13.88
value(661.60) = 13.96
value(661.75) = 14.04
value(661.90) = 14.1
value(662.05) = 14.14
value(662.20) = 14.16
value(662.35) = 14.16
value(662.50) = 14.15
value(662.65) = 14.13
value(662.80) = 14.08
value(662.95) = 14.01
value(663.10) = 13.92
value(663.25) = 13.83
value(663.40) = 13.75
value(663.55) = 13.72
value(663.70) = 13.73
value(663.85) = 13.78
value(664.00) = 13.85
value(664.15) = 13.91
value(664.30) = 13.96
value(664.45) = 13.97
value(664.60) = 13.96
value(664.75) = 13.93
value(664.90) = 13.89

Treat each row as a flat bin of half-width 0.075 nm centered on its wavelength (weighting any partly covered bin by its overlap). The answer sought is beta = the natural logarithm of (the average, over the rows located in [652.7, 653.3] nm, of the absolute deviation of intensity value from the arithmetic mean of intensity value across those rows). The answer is -4.2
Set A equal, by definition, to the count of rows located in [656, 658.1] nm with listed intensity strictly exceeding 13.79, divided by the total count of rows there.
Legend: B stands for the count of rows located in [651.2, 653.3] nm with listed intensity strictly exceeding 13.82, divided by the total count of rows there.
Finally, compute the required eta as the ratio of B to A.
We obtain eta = 3.5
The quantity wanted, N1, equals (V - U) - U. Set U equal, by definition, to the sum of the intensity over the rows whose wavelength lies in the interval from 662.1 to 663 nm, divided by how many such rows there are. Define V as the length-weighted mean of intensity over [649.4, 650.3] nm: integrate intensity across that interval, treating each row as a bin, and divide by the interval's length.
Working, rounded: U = 14.1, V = 13.84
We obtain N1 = -14.4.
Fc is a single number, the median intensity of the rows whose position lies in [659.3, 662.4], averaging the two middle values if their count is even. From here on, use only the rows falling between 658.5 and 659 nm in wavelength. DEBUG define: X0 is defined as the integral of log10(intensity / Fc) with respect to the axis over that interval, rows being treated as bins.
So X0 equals 0.0021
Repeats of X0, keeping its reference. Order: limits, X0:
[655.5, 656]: -0.0152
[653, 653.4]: 0.0039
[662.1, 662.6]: 0.0041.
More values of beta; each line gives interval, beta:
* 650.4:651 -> -3.2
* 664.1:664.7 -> -3.9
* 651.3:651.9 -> -3.4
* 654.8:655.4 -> -3.0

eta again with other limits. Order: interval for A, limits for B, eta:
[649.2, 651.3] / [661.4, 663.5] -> 1.3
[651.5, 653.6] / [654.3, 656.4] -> 0.4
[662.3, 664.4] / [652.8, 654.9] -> 1.4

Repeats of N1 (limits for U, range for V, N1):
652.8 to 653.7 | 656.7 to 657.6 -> -15.1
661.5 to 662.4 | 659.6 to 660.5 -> -14.3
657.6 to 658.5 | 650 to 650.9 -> -13.9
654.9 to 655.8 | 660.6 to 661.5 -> -13.3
